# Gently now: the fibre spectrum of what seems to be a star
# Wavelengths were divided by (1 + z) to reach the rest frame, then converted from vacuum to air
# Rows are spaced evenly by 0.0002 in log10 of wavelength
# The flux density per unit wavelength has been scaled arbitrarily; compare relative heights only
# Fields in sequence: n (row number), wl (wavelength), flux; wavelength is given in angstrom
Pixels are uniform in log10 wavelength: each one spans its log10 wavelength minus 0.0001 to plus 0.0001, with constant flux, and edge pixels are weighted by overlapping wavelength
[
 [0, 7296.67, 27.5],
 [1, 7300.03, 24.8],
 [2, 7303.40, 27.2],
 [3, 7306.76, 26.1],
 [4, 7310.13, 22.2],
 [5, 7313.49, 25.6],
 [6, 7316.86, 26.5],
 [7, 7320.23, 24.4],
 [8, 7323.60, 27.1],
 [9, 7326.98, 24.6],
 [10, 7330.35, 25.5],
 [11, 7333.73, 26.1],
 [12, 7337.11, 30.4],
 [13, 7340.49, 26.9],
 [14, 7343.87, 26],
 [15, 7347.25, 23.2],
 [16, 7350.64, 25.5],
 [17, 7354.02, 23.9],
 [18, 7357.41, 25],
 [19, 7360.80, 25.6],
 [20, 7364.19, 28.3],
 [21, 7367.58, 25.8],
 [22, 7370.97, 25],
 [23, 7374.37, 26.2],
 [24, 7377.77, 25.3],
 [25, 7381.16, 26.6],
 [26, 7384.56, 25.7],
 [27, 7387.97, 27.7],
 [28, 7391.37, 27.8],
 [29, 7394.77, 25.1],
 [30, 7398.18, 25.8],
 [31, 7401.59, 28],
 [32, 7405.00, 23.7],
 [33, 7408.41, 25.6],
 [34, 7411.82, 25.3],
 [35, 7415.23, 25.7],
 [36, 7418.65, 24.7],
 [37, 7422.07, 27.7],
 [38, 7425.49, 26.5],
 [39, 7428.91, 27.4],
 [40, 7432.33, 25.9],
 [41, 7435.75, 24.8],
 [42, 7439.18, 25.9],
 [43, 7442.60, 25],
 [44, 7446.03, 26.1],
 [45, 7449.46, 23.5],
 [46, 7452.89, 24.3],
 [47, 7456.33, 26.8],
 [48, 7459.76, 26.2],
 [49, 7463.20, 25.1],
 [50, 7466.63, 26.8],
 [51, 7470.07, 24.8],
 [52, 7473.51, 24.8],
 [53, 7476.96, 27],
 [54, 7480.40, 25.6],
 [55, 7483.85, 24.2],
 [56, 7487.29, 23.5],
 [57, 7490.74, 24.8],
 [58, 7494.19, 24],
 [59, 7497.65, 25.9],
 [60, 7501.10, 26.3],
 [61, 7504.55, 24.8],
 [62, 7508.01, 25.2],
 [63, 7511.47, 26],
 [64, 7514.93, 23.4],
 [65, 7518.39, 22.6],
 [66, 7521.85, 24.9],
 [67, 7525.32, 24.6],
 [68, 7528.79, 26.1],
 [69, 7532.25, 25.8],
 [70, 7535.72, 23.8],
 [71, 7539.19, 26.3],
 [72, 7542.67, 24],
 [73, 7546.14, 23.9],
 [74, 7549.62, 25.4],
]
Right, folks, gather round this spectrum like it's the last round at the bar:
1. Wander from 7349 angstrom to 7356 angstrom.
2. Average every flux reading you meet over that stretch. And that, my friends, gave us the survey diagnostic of 24.7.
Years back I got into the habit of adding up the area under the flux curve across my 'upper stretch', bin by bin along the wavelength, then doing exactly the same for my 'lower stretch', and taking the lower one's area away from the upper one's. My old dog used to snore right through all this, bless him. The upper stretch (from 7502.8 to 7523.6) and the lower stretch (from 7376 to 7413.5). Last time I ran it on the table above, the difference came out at -468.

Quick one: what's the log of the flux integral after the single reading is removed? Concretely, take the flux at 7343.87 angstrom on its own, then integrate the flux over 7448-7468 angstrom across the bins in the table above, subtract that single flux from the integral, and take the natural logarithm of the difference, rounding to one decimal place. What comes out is 6.2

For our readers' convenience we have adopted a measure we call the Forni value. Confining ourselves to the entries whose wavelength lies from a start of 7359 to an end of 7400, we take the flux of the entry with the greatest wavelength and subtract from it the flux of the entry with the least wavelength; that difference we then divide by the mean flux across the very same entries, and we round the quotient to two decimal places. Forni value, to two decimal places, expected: 0.01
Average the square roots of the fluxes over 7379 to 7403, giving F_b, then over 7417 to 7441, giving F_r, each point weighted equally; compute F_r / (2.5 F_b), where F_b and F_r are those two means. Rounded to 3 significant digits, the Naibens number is 0.396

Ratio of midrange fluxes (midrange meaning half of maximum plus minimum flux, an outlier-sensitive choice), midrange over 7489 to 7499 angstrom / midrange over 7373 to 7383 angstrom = 0.96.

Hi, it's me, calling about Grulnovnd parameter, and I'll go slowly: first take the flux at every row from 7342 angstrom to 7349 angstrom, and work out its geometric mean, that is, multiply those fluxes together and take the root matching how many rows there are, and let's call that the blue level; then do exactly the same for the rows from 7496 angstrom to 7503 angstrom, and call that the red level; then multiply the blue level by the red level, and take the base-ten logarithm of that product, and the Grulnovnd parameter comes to 2.81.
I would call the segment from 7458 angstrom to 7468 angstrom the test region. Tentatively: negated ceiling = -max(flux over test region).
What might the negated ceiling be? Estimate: -26.8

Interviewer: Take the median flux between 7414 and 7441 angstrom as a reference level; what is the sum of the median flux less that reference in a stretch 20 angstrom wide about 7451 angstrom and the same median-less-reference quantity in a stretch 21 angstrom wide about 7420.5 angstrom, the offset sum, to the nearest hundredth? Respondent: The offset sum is -0.15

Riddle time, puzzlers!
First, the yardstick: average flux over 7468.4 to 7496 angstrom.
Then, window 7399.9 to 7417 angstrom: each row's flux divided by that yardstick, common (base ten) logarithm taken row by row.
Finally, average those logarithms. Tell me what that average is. 0.014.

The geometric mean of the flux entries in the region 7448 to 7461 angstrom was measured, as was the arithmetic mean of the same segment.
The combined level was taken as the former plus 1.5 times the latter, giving 63.0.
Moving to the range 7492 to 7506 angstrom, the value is 63.1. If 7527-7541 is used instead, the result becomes 63.7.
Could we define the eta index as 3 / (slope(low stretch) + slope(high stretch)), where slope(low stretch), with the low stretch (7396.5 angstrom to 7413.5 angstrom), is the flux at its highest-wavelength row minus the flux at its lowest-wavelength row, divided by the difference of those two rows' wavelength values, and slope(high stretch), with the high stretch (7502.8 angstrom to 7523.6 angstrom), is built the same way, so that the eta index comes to -97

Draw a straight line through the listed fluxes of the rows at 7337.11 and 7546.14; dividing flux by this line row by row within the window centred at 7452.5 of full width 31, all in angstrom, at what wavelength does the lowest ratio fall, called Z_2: 7449.46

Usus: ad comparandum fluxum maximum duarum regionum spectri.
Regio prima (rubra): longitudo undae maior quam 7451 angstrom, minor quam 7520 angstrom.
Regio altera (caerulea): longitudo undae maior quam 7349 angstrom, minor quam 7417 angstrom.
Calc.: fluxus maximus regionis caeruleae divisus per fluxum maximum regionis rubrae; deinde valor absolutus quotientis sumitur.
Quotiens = 1.05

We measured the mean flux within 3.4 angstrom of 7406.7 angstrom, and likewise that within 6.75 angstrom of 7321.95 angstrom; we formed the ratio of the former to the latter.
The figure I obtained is 0.961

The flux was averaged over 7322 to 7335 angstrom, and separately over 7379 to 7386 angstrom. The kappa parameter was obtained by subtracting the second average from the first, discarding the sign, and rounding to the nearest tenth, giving 0.3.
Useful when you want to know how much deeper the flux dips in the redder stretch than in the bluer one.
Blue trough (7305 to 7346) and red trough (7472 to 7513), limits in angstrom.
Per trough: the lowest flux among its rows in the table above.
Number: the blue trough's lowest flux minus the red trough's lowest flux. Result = -1.3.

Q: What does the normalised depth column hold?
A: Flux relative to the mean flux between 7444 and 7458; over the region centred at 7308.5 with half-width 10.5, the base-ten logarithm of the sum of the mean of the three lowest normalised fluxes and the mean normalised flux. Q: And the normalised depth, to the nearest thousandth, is 0.295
